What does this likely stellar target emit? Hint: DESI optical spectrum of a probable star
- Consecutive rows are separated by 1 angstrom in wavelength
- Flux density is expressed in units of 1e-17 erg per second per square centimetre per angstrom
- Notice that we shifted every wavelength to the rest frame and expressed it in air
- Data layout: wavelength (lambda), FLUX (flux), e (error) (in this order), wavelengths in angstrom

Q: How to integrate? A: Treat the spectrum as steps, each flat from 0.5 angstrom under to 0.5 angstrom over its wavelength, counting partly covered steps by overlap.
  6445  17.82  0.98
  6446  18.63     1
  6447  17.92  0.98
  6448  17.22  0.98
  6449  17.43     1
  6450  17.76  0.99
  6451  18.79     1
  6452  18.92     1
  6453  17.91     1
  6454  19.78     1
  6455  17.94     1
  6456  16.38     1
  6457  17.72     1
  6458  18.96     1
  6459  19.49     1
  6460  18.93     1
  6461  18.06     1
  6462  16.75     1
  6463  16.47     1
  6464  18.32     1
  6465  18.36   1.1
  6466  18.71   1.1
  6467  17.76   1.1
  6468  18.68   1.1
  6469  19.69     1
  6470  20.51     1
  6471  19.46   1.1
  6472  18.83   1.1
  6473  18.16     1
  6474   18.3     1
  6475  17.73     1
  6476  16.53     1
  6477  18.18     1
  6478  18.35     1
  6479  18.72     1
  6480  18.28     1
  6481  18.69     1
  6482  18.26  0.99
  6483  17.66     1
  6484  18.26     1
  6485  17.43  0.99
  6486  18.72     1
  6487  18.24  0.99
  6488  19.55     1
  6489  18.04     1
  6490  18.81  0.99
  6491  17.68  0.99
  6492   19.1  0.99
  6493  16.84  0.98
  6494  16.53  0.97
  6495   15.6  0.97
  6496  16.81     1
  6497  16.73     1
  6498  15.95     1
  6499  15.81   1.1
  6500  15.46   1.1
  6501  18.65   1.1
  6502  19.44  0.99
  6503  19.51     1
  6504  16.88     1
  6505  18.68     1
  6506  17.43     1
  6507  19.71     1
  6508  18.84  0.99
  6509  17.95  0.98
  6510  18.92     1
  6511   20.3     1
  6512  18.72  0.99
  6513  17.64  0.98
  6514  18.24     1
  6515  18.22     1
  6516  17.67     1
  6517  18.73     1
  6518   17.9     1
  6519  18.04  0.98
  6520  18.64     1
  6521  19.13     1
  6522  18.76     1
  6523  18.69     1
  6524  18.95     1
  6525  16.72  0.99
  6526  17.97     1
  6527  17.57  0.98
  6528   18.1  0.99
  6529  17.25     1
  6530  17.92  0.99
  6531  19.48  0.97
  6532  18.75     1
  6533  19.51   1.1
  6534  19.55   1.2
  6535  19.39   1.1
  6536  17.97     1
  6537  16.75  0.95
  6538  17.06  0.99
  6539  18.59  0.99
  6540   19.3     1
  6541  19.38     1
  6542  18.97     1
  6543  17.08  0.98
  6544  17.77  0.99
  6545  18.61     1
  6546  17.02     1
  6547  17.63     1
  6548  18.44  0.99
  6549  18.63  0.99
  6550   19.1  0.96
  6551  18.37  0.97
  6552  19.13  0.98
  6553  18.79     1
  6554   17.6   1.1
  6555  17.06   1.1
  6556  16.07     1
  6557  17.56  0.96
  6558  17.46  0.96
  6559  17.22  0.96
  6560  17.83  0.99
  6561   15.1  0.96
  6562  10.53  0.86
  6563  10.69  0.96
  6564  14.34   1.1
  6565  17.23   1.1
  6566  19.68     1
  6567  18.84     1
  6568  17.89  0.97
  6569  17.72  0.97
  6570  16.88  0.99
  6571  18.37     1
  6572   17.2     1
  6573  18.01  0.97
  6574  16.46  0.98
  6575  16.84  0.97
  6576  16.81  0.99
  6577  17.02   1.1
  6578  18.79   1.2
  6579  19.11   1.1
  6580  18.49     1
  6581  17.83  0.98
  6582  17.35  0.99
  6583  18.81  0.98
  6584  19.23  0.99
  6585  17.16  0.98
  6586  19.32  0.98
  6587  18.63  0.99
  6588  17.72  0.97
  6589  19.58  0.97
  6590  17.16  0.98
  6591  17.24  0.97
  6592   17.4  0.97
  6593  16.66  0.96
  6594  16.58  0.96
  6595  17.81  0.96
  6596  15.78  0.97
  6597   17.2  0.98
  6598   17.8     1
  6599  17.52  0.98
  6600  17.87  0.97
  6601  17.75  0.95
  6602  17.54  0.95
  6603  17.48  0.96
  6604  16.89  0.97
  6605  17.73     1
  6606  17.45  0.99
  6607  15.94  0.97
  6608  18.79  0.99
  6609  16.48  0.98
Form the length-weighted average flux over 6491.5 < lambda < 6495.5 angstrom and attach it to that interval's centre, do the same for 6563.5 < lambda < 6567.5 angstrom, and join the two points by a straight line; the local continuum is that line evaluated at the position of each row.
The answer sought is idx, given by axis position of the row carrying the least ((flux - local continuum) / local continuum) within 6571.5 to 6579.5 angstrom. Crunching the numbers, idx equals 6574 angstrom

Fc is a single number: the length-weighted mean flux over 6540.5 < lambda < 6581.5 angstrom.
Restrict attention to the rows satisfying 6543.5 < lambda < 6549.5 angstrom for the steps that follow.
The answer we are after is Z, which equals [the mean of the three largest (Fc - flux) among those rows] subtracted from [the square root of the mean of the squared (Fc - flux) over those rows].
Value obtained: 0.92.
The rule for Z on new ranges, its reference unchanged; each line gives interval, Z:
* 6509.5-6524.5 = 1.67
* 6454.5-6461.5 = 1.19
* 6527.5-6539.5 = 0.98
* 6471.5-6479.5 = 1.04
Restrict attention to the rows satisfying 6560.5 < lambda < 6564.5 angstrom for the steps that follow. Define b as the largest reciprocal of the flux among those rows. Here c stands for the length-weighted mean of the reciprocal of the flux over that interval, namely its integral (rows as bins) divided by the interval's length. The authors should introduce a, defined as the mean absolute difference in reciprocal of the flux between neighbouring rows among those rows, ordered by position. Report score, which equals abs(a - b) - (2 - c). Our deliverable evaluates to -1.84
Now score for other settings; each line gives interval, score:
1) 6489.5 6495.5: -1.88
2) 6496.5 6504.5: -1.88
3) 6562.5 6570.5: -1.85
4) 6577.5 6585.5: -1.89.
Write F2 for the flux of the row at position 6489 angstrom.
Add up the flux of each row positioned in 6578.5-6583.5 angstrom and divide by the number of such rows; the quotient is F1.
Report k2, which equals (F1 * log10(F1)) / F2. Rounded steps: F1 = 18.3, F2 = 18.04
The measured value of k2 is 1.28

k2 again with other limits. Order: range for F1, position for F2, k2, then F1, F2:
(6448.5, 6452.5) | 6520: 1.23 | 18.2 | 18.64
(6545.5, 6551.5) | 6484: 1.26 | 18.2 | 18.26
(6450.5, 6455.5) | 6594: 1.43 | 18.7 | 16.58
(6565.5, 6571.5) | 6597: 1.34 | 18.2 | 17.2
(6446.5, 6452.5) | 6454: 1.14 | 18.0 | 19.78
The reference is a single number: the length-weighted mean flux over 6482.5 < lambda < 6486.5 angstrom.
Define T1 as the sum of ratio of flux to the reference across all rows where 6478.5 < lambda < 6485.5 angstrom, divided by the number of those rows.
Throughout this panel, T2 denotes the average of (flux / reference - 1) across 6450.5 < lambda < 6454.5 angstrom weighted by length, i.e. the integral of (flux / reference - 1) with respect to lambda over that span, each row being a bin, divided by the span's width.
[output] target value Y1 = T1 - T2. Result 0.96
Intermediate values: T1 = 1.01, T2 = 0.05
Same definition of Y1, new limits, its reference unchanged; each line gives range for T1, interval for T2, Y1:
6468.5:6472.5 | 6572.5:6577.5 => 1.14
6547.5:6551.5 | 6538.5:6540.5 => 0.98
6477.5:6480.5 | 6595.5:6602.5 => 1.06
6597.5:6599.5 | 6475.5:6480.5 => 0.98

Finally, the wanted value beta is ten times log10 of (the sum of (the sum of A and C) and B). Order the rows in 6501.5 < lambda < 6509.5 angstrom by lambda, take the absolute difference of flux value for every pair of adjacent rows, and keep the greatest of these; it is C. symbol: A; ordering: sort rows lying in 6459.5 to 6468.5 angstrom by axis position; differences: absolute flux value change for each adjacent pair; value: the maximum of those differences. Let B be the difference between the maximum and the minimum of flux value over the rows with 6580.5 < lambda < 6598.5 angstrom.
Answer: 9.2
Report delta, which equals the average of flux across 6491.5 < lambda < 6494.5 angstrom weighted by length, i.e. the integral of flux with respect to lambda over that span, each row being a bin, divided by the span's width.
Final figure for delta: 17.5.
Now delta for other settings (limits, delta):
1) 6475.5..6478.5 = 17.7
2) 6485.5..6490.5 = 18.7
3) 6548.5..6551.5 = 18.7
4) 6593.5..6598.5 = 17.0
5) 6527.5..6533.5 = 18.5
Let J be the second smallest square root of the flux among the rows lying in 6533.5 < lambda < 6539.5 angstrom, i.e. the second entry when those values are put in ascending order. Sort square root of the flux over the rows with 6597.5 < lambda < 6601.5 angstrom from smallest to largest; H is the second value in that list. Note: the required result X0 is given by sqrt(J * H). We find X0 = 4.17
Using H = 4.21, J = 4.13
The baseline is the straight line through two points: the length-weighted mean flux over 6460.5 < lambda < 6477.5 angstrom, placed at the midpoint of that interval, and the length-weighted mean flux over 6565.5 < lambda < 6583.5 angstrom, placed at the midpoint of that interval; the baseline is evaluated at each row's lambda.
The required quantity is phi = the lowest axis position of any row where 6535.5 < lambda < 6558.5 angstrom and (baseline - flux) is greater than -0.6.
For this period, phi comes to 6536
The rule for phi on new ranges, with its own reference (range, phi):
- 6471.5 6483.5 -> 6472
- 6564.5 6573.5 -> 6565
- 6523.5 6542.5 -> 6525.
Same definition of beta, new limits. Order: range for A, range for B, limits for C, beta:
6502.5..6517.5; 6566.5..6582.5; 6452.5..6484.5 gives 8.5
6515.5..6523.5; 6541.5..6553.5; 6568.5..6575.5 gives 6.7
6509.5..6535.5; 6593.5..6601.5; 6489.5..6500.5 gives 8.2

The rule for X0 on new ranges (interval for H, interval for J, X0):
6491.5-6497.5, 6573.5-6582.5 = 4.08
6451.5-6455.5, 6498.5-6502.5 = 4.10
